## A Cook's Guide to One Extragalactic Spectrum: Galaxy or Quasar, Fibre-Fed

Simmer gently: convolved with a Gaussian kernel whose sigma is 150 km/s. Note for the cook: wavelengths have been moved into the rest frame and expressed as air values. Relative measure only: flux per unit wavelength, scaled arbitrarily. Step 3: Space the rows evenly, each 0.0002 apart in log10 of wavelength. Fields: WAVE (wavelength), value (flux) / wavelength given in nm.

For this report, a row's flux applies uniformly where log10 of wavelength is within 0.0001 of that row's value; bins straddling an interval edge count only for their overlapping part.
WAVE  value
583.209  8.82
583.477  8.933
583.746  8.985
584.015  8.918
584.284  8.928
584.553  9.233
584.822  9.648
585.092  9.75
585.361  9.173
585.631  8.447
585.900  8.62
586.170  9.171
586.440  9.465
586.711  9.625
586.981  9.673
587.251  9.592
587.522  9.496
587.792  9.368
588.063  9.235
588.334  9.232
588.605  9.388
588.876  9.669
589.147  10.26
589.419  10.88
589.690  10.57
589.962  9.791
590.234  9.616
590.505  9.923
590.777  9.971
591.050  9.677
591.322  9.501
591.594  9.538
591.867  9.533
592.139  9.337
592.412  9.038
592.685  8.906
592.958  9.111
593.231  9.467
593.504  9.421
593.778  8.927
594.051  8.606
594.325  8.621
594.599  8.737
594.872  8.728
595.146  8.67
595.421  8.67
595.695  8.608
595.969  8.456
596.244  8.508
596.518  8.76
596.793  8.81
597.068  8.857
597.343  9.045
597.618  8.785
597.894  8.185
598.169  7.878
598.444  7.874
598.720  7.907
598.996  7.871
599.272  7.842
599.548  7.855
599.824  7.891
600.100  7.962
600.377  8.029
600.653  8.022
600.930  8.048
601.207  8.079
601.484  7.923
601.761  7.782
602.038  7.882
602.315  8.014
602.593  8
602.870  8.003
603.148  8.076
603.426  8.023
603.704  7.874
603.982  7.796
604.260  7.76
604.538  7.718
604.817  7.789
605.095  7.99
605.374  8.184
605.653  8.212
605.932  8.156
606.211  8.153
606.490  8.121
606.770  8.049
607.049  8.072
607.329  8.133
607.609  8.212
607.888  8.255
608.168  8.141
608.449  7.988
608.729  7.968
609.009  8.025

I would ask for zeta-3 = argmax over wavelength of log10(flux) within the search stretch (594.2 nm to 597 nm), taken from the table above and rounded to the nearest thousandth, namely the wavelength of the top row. 596.793 nm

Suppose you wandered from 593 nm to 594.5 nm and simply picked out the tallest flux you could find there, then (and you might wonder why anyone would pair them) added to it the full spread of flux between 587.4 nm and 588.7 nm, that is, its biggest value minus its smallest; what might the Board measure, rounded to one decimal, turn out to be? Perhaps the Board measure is 9.7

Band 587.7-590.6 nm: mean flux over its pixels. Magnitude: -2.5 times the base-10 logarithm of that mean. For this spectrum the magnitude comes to -2.48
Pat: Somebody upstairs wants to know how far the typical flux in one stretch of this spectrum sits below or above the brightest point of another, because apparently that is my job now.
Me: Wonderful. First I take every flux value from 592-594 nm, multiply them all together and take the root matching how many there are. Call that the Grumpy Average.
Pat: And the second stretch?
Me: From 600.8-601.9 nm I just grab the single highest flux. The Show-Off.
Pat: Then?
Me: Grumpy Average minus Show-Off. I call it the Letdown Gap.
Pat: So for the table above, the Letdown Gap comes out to 1.1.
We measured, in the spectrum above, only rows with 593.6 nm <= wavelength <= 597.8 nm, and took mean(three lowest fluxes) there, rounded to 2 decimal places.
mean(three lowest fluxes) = 8.52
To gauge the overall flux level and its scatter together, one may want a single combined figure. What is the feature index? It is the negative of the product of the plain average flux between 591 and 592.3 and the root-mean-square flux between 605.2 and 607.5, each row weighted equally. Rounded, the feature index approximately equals -77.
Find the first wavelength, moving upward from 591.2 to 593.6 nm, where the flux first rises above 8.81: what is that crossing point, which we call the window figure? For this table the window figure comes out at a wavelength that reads 591.322 nm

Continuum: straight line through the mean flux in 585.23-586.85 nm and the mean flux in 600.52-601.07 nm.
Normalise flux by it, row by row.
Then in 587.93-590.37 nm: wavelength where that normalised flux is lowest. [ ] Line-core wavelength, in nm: 588.063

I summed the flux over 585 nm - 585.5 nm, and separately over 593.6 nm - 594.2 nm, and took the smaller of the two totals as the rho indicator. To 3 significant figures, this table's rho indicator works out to 17.5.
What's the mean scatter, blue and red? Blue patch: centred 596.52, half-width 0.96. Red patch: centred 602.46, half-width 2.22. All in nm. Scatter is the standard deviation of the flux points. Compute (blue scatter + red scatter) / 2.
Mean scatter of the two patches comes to 0.16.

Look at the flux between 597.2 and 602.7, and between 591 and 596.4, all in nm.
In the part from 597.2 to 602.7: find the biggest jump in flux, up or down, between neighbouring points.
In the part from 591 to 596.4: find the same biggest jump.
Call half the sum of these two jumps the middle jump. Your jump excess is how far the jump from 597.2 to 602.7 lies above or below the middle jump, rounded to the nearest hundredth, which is 0.05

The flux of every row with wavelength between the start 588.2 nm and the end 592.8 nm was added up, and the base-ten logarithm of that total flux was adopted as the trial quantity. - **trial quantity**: 2.22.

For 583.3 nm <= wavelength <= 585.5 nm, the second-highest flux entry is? 9.648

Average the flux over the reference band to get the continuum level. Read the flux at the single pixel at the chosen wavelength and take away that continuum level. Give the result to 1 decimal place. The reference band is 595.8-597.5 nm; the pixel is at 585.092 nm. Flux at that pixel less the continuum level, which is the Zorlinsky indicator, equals 1.0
